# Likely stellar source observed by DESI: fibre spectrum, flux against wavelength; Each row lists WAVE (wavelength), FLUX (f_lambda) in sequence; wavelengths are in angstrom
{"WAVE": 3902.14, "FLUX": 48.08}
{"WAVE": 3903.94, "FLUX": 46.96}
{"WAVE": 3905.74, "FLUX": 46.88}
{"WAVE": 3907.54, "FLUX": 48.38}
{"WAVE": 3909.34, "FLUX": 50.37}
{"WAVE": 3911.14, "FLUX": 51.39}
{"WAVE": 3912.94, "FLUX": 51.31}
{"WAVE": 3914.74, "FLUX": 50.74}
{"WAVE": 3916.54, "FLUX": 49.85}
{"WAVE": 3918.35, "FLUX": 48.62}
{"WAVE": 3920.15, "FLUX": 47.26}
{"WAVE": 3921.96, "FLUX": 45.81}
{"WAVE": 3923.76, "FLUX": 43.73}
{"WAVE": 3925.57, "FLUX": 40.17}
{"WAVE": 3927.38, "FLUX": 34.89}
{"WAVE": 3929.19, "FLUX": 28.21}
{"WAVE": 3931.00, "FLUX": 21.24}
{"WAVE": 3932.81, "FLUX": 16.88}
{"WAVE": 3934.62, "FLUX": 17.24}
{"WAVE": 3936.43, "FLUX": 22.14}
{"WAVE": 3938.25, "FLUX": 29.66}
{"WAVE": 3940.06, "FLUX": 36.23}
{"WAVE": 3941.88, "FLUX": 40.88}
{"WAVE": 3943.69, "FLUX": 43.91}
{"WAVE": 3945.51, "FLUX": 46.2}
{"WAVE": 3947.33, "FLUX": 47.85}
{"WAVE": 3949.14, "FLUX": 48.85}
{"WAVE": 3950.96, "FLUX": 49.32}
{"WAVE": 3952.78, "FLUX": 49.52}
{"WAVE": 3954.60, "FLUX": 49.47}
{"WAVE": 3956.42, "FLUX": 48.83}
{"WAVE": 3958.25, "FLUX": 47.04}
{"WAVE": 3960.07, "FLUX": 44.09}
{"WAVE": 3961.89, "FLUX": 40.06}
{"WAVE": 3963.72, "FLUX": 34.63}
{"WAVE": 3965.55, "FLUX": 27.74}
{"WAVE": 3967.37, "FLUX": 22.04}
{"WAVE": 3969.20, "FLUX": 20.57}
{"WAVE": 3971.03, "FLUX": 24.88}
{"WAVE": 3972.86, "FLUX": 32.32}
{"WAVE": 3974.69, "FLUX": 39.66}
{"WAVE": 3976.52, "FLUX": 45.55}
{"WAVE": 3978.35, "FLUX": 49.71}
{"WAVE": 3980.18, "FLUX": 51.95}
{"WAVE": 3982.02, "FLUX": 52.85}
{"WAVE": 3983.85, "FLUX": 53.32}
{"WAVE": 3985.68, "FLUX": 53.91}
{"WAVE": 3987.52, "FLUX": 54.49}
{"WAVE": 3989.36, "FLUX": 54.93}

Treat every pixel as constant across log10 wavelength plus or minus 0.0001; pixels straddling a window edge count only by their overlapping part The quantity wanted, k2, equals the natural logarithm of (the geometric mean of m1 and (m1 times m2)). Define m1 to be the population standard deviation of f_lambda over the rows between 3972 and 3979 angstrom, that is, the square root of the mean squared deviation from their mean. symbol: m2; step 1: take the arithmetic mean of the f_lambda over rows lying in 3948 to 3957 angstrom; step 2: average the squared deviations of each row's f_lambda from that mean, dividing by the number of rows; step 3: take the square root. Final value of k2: 1.3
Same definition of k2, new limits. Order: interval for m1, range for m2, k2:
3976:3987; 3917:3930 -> 2.0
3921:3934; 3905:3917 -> 2.6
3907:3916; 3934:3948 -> 1.3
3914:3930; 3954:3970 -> 3.2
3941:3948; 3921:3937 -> 2.1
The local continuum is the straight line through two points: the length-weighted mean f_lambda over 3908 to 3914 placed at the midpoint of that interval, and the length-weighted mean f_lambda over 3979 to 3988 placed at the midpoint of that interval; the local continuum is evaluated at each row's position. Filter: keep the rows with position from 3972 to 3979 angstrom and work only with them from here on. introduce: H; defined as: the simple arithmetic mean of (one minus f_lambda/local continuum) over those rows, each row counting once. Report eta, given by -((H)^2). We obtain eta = -0.04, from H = 0.21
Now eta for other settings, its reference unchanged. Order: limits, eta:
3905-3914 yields 0.00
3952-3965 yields -0.02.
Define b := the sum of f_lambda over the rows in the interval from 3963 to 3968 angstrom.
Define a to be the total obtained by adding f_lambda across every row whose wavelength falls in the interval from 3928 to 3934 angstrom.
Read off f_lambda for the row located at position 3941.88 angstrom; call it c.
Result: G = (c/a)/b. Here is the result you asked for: 0.0073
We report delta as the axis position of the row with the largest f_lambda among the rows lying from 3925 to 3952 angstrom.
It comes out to 3950.96 angstrom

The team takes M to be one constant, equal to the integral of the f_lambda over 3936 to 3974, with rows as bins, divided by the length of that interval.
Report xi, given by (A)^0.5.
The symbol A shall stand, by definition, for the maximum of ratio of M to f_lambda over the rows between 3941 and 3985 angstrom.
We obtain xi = 1.37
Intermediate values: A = 1.88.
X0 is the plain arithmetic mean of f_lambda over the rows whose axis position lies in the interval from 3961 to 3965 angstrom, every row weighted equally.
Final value 37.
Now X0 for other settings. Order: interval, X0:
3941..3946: 44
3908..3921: 50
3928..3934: 22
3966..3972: 22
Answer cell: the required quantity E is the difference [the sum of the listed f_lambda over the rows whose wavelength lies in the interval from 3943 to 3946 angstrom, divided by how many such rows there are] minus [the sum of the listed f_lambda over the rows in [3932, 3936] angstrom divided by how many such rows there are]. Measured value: 28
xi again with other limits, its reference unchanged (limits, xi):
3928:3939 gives 1.51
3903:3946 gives 1.51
